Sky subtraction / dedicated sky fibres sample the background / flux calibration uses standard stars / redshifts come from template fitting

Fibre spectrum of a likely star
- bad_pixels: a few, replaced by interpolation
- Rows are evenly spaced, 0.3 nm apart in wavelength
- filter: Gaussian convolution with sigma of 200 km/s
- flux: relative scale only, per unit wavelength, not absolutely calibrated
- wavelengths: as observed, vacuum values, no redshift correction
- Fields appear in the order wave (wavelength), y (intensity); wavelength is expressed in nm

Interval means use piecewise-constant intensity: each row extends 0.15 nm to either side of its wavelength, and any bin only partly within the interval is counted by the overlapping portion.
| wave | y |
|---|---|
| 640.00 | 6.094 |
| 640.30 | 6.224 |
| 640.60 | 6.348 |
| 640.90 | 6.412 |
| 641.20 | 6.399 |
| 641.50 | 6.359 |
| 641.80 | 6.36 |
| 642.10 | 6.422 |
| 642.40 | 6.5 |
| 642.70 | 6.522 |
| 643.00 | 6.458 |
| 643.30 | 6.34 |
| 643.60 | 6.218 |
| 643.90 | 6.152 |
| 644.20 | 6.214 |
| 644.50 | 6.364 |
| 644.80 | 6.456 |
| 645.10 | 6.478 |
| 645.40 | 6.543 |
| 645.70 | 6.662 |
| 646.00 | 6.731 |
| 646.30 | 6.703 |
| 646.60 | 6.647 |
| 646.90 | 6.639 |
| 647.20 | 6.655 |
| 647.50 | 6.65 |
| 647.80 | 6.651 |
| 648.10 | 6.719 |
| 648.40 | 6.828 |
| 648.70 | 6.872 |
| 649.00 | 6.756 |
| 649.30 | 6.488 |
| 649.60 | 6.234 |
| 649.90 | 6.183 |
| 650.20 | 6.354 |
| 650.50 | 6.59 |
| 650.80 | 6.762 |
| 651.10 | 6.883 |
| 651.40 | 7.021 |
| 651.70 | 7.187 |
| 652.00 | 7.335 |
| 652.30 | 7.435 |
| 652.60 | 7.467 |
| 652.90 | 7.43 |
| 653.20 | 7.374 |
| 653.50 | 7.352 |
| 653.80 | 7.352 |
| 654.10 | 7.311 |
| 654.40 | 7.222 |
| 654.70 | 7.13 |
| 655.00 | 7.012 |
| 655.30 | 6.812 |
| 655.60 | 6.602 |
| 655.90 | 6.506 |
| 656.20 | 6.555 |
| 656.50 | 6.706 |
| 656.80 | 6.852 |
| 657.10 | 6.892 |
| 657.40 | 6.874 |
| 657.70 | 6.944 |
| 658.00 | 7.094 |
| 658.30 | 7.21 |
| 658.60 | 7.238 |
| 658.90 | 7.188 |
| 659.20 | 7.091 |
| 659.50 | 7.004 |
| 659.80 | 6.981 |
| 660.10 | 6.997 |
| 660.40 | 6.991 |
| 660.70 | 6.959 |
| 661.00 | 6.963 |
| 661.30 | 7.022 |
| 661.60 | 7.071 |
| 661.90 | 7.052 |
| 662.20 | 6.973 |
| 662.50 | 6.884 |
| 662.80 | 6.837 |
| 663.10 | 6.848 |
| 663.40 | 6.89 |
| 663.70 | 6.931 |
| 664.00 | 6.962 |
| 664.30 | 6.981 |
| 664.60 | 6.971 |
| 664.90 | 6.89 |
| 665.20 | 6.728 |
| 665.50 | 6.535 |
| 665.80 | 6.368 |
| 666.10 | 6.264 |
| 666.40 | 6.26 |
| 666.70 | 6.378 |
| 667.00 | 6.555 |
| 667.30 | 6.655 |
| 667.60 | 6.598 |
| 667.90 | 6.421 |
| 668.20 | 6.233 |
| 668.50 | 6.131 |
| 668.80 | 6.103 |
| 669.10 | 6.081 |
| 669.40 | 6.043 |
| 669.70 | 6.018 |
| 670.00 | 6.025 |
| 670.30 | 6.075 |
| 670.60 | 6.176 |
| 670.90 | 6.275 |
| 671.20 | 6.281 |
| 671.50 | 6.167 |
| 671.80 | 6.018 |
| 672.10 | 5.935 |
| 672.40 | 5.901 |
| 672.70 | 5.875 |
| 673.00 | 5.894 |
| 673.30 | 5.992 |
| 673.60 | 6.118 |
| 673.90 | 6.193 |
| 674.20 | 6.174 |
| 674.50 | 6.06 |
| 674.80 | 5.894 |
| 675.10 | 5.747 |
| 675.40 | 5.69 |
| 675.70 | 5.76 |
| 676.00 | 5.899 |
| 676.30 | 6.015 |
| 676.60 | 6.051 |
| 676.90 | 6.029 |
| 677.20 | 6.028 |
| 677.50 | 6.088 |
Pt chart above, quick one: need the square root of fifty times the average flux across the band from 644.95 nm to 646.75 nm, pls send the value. 18.2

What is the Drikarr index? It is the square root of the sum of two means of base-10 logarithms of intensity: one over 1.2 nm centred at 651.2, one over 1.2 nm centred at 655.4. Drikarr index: 1.29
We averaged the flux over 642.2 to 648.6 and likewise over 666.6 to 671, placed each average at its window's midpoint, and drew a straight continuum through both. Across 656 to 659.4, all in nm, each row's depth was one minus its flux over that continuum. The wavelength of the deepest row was 656.20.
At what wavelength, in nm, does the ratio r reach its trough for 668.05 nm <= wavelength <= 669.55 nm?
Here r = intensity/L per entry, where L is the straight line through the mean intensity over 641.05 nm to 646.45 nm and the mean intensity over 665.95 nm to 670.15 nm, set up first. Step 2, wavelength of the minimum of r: 669.40 nm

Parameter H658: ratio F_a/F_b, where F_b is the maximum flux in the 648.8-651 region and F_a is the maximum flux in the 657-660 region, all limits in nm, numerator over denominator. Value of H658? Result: 1.07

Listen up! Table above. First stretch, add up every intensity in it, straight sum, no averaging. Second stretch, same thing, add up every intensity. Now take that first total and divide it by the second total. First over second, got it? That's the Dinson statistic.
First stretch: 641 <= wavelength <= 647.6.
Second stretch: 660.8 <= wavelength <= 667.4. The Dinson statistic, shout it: 0.96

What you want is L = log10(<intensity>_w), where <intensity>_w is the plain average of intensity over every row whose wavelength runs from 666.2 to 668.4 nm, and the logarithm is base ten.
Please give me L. 0.81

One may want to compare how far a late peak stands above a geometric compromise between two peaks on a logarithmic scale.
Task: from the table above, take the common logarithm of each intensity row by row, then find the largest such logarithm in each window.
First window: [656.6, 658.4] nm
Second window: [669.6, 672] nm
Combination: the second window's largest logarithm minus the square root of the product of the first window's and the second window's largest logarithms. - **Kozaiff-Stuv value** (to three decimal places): -0.029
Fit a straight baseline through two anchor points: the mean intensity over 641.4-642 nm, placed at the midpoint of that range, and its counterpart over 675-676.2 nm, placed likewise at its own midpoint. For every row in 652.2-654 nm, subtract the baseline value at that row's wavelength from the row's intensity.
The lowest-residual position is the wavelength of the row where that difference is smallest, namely 653.50 nm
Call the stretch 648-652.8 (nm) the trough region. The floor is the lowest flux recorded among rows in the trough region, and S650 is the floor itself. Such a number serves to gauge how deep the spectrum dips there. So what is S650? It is 6.183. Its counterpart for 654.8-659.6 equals 6.506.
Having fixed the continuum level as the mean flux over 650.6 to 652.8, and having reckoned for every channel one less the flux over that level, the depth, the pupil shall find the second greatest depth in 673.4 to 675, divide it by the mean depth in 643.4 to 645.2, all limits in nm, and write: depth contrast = 1.3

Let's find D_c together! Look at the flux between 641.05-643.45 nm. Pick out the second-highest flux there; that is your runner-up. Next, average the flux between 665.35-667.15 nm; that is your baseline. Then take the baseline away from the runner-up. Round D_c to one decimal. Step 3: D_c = 0.1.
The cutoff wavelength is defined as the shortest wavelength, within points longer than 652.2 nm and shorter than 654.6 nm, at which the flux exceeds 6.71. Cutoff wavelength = 652.30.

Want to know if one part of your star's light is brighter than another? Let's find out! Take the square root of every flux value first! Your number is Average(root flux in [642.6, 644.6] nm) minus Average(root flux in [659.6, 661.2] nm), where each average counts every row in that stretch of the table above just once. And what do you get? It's -0.13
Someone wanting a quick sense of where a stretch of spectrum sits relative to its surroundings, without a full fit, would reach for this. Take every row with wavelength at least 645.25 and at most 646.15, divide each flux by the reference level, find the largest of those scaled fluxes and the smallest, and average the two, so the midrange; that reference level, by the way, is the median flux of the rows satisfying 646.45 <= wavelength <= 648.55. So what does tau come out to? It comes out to 1.00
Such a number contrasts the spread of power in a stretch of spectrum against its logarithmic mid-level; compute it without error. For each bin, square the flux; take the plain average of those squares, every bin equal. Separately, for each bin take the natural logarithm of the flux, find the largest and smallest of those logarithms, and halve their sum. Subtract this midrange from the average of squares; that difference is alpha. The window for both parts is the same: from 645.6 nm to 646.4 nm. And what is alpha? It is 43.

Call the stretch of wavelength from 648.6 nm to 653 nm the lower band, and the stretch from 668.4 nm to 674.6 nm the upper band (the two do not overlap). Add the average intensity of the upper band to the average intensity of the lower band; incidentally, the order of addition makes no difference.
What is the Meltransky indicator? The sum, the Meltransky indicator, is 12.9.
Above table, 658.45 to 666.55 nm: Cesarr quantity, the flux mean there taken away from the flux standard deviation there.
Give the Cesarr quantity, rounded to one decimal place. -6.6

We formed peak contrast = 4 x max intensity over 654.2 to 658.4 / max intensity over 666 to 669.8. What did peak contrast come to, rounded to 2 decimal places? 4.34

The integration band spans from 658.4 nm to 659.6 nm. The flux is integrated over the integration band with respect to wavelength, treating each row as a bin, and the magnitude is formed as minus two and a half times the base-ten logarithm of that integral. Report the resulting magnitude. -2.33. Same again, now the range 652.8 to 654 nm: -2.37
